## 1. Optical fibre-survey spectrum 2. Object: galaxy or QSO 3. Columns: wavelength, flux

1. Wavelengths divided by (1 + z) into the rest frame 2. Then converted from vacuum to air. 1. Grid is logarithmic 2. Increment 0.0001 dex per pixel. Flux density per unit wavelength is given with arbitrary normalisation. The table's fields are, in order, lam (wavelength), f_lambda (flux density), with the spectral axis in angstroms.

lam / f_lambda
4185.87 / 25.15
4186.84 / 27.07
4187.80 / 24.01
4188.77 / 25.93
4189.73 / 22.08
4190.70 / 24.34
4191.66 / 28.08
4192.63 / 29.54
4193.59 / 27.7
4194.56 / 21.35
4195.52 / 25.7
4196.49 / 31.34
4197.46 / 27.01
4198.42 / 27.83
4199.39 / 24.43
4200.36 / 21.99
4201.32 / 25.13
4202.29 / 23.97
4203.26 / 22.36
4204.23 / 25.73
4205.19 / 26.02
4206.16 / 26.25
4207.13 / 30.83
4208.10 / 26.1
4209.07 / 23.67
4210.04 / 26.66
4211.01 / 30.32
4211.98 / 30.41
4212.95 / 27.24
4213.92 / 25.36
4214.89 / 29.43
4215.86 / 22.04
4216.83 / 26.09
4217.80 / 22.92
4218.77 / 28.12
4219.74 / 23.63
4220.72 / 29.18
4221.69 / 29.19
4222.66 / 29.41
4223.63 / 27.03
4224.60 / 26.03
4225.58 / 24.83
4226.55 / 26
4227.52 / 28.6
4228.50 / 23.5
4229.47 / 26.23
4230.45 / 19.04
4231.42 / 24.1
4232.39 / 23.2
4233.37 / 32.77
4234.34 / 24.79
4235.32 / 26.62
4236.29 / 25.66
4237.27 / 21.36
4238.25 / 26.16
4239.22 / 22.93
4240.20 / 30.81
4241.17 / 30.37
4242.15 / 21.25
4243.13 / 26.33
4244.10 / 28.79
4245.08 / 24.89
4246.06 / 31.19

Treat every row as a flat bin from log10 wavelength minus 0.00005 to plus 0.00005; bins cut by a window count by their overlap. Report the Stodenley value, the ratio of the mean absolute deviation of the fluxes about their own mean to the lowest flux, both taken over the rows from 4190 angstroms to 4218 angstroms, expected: 0.103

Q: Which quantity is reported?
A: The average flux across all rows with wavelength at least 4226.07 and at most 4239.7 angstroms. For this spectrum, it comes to 25.1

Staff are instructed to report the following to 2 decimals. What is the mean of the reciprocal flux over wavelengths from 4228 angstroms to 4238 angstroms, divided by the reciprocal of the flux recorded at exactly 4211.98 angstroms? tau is 1.25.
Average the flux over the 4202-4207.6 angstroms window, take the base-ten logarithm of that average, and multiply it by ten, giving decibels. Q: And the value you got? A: 14.1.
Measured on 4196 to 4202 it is 14.2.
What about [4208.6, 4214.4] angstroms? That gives 14.4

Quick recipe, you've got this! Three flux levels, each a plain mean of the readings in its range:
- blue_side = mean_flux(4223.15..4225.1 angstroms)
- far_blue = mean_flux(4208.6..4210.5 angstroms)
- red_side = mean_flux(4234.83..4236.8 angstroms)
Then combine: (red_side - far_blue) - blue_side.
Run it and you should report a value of -26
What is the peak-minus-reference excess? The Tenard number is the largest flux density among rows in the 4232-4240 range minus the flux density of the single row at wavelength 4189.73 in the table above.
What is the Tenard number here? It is 11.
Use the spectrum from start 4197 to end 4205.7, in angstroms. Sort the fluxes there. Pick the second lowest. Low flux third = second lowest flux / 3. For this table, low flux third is 7.45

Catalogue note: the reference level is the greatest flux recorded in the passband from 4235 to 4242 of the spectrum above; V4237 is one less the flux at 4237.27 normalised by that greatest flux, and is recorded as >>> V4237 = 0.31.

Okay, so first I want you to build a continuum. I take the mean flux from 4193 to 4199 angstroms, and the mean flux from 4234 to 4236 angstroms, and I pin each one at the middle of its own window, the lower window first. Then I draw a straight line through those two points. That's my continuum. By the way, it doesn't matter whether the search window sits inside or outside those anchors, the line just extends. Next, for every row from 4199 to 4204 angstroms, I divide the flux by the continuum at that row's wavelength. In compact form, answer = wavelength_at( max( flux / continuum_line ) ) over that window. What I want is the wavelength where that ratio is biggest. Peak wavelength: 4201.32 angstroms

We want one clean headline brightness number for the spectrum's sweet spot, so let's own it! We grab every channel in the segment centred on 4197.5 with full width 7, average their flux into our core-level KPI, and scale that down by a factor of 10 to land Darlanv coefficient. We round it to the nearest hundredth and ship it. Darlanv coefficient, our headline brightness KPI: 2.57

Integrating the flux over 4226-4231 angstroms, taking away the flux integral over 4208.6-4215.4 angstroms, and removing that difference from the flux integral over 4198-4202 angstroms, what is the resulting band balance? 163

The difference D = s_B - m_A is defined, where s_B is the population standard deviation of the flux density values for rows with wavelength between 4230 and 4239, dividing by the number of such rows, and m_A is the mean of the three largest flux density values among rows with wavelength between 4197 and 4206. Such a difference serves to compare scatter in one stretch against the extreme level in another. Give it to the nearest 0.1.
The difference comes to -23.3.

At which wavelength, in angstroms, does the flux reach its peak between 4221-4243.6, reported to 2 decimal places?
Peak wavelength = 4233.37 angstroms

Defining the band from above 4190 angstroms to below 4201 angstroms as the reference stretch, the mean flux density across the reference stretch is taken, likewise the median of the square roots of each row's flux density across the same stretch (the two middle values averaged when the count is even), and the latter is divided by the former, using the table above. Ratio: 0.198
